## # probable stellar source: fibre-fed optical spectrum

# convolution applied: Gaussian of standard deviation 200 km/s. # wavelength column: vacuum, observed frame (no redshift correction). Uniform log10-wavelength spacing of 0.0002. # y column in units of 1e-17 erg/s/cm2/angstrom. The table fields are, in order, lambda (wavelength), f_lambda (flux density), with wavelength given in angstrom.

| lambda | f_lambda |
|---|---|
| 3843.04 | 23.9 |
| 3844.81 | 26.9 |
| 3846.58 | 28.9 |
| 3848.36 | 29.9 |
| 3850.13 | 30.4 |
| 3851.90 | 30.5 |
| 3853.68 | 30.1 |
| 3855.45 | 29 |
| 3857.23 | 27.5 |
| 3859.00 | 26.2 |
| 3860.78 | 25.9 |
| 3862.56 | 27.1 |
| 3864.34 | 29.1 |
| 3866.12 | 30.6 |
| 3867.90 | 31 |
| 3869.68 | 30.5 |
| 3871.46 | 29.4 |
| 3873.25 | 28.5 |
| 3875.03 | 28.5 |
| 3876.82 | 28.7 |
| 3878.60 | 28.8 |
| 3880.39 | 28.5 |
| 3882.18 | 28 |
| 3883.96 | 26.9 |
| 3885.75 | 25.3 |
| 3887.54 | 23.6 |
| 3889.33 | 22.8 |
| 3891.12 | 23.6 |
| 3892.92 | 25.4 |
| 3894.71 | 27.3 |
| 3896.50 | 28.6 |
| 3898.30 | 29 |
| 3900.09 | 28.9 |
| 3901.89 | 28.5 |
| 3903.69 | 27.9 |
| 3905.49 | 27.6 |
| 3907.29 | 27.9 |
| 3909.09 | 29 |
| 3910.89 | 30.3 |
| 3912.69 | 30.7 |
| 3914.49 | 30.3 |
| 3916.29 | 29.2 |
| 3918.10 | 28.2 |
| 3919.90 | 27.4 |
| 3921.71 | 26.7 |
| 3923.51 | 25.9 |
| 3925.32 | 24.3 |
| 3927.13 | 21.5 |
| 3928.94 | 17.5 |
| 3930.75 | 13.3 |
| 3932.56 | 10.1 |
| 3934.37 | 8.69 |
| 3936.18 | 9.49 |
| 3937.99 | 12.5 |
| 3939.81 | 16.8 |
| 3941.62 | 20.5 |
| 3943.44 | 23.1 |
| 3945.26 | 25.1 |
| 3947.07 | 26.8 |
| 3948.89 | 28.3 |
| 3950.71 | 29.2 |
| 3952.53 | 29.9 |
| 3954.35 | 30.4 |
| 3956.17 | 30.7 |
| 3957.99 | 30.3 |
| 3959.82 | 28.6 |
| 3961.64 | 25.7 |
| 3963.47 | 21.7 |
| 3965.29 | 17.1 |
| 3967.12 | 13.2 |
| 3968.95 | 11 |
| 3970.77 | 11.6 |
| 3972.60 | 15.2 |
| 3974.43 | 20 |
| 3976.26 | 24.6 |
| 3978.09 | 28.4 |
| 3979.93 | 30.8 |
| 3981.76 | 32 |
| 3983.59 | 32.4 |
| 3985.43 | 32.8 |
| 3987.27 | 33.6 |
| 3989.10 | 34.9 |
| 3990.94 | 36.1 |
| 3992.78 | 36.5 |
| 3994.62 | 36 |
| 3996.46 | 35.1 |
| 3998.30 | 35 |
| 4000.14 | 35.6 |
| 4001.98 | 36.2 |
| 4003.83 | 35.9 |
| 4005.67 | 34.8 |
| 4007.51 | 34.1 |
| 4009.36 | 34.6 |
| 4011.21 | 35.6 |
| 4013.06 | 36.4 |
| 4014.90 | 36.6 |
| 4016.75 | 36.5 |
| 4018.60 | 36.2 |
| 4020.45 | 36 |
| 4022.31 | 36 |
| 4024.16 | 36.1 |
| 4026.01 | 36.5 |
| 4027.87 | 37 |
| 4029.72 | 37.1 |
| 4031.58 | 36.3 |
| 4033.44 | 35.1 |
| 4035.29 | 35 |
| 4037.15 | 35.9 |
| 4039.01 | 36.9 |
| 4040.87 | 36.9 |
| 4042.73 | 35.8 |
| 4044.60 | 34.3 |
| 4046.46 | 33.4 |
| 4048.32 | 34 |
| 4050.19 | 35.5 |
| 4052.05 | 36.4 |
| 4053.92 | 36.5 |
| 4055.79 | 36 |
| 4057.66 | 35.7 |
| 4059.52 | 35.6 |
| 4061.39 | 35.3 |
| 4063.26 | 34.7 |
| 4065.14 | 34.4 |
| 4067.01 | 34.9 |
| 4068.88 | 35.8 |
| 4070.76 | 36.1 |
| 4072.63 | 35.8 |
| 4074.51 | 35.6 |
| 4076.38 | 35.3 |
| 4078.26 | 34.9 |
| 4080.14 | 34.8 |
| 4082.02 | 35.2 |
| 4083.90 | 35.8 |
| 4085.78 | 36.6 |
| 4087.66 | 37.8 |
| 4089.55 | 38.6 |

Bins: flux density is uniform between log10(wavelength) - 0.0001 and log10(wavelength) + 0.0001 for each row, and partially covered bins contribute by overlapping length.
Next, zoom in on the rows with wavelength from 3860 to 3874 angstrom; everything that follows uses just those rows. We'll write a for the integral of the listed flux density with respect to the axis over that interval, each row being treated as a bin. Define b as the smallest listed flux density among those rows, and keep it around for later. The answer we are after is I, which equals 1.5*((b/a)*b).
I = 2.5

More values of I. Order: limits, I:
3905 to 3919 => 2.8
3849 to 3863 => 2.5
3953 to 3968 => 0.7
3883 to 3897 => 2.2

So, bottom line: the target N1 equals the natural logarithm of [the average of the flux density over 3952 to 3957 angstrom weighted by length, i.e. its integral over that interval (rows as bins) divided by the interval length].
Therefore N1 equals 3.41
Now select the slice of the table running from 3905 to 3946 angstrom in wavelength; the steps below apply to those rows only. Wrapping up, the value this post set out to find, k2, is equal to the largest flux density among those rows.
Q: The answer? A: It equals 30.7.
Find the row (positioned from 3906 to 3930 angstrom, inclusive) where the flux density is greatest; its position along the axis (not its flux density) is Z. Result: 3912.69 angstrom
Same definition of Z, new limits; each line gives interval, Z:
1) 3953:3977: 3956.17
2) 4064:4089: 4087.66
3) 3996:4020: 4014.90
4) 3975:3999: 3992.78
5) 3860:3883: 3867.90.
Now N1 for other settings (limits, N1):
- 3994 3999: 3.57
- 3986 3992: 3.55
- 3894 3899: 3.34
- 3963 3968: 2.83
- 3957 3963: 3.32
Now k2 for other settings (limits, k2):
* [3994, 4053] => 37.1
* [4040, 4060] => 36.9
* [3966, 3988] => 33.6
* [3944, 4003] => 36.5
